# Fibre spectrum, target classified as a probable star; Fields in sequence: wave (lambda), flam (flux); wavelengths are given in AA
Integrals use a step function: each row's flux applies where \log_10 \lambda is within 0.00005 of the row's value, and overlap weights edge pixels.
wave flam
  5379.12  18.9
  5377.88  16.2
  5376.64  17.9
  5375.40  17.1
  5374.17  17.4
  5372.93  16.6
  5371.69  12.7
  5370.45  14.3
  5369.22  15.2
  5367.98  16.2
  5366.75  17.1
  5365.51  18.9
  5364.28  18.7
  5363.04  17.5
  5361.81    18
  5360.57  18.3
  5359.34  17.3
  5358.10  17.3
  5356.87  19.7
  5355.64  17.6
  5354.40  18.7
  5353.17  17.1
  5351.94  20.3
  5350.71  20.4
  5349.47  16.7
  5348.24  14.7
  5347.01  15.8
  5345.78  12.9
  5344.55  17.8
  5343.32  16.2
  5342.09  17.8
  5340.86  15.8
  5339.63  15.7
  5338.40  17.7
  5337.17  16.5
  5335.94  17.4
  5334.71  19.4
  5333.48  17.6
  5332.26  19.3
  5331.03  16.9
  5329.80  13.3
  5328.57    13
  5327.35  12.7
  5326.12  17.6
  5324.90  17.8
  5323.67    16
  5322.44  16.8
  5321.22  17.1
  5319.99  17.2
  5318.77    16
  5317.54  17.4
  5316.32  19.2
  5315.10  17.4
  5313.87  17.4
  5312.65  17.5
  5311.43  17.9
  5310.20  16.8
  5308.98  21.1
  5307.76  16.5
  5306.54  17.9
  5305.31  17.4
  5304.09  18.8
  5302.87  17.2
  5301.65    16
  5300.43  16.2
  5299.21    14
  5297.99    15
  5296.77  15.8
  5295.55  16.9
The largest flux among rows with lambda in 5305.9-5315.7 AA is 21.1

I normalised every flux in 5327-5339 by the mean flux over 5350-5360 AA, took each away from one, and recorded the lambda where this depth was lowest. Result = 5334.71 AA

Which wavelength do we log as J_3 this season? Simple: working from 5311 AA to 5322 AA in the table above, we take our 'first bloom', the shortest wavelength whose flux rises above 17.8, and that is 5311.43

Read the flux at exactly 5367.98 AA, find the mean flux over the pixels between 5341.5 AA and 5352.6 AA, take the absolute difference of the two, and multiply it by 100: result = 76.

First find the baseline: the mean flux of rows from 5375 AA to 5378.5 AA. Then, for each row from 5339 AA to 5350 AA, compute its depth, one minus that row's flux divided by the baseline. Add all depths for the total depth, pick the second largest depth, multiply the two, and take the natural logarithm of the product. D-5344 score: -2.5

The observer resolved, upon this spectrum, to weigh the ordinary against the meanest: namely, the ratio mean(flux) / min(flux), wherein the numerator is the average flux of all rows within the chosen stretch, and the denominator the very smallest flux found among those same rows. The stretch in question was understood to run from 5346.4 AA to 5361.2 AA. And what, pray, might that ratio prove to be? 1.21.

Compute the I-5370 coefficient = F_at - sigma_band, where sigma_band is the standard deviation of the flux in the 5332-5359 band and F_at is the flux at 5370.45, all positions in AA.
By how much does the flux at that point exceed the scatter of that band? 12.5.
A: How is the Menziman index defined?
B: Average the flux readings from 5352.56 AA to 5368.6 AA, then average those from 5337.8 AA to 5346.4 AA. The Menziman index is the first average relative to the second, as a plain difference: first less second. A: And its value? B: 1.6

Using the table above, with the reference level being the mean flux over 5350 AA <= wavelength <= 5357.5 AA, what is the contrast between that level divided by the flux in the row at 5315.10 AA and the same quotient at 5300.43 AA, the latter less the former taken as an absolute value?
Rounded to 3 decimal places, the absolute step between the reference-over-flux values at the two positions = 0.081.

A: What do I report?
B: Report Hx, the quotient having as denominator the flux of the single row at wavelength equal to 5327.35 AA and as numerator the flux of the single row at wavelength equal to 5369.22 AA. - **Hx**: 1.20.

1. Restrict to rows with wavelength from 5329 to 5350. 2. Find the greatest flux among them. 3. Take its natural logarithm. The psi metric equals 2.97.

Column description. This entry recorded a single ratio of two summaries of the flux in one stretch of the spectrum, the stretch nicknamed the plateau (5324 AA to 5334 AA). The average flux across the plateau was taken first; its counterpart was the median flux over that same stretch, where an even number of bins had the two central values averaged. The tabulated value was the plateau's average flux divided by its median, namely 0.93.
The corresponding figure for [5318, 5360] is 0.98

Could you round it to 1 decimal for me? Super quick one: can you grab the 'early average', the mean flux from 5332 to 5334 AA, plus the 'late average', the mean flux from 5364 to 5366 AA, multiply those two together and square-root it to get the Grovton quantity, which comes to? 18.6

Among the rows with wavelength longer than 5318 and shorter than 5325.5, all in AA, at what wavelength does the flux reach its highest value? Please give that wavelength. 5324.90 AA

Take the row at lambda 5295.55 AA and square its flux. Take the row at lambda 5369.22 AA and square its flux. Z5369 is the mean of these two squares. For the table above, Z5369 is 258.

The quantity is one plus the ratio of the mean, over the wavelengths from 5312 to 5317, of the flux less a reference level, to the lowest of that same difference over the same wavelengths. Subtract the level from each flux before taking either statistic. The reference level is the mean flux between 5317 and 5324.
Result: 2.7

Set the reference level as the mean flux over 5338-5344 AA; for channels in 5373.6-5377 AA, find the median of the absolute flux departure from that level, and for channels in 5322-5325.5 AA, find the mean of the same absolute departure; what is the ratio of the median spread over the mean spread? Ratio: 1.2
